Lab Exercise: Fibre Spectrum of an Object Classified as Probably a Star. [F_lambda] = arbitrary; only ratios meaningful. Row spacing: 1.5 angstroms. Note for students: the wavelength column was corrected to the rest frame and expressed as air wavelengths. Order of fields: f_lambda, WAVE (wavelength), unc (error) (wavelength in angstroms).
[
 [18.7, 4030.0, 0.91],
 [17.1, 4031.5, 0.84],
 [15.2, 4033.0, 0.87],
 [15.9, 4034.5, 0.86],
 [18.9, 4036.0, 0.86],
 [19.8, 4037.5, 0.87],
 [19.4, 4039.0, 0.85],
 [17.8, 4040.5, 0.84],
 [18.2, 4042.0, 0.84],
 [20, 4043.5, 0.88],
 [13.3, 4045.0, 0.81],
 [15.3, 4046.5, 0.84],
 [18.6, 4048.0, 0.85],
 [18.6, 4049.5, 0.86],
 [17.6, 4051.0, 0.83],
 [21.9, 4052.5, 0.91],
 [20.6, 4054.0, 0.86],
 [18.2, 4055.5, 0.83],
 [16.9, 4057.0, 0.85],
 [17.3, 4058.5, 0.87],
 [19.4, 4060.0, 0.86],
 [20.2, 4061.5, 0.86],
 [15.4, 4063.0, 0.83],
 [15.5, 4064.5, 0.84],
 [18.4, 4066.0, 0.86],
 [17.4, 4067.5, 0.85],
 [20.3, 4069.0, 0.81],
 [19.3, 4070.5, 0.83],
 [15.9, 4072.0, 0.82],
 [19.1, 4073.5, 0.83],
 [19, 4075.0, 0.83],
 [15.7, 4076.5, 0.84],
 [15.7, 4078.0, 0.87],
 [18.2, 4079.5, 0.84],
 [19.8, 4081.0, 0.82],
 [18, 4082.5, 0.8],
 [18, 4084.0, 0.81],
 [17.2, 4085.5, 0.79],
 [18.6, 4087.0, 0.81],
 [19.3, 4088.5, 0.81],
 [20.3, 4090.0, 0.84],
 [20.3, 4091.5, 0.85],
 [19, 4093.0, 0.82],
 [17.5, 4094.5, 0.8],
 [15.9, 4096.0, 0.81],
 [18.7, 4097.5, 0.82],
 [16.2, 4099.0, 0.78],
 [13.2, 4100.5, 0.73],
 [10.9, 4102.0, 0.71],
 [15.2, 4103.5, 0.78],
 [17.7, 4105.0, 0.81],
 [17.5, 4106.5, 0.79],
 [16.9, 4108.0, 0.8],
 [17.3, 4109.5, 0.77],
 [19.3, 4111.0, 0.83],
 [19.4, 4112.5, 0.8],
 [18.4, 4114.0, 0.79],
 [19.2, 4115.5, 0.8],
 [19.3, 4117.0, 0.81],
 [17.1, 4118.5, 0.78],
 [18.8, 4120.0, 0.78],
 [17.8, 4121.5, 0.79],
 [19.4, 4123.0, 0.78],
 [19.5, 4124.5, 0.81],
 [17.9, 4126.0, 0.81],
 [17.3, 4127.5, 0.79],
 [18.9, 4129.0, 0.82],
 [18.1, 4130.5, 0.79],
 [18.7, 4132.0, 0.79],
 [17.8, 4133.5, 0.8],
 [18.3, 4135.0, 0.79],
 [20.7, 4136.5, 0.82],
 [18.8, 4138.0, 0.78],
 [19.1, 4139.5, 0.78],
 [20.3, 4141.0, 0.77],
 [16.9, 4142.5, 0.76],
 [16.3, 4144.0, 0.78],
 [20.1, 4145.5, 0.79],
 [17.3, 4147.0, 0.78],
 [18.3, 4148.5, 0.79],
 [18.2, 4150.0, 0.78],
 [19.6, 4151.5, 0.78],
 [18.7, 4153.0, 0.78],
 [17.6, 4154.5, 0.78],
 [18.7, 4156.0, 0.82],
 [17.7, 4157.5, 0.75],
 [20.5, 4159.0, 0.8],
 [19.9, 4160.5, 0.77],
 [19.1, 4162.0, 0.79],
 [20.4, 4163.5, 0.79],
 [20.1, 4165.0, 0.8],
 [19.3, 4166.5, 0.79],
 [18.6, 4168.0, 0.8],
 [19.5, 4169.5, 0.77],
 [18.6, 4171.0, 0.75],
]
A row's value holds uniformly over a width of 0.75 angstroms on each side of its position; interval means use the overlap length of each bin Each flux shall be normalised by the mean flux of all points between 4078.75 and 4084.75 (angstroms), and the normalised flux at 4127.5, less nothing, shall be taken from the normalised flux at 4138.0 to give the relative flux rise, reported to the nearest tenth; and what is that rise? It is 0.1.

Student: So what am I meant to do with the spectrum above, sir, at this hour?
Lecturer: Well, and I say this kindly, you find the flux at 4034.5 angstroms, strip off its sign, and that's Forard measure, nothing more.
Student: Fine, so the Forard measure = 16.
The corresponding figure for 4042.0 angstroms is 18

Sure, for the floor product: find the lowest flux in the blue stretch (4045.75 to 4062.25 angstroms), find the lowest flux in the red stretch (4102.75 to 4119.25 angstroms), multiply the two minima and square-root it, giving 15.2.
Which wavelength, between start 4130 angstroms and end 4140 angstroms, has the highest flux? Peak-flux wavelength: 4136.5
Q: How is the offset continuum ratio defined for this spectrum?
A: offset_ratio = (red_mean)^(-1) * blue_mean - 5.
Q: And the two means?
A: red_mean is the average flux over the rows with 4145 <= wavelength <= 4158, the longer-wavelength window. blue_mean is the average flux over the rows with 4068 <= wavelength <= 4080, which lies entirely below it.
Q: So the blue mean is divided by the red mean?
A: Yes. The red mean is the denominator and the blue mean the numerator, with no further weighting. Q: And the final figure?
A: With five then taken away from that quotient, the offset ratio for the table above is -4.03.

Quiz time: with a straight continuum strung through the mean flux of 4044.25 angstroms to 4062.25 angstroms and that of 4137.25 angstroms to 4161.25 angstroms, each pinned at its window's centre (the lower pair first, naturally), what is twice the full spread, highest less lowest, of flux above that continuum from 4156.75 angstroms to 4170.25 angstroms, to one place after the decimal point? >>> 5.6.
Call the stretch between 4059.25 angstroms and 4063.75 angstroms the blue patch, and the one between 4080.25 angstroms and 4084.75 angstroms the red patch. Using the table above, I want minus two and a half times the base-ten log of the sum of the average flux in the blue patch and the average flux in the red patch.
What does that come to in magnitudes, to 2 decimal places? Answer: -3.92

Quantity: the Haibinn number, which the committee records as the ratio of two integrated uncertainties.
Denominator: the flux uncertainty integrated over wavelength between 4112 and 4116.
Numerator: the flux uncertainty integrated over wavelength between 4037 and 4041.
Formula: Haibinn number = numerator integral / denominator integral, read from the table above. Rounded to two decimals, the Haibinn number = 1.07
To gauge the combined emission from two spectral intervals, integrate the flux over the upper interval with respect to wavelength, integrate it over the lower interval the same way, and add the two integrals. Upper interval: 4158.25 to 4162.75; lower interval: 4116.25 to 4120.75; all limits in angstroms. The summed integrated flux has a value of 172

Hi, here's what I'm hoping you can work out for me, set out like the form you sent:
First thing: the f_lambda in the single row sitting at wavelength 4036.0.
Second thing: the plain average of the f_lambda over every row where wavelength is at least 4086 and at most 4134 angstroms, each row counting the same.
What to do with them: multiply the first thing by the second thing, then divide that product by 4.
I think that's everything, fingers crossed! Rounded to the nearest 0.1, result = 84.4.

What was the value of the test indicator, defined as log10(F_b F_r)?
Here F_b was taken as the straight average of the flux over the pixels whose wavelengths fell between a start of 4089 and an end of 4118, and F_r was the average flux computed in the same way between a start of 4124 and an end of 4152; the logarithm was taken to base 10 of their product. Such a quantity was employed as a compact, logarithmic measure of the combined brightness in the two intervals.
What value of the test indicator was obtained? 2.51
